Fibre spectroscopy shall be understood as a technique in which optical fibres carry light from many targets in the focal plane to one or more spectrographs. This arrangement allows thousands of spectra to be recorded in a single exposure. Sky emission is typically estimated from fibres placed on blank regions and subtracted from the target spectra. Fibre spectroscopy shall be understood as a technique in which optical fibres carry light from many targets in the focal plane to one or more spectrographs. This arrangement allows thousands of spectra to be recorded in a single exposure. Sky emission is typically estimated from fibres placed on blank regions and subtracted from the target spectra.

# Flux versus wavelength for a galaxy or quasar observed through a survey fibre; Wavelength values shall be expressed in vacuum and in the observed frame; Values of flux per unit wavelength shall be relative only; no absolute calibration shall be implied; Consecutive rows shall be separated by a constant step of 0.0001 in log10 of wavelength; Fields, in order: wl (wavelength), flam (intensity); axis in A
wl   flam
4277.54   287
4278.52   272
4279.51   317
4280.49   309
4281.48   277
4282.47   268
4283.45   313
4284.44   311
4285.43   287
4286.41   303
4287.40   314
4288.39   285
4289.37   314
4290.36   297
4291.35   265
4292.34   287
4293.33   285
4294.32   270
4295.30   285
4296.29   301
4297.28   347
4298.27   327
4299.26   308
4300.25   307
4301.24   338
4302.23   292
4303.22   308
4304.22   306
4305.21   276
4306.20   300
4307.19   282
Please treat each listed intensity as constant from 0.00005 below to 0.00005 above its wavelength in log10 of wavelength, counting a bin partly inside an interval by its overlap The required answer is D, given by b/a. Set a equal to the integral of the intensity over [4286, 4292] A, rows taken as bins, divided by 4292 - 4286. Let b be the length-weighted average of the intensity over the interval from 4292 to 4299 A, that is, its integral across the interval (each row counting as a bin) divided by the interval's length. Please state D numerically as 1.02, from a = 296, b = 301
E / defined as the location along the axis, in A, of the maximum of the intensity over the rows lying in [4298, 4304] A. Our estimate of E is 4301.24 A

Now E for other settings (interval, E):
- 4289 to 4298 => 4297.28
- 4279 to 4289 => 4279.51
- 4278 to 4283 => 4279.51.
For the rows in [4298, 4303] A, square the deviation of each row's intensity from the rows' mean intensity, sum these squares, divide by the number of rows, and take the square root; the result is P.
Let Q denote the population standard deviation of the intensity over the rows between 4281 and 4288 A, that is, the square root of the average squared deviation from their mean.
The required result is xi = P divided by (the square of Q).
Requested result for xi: 0.054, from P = 16.2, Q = 17.4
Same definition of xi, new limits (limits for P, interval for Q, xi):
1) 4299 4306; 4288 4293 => 0.068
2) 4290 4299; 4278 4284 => 0.058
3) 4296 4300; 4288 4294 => 0.083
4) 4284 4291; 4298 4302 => 0.066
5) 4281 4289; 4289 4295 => 0.062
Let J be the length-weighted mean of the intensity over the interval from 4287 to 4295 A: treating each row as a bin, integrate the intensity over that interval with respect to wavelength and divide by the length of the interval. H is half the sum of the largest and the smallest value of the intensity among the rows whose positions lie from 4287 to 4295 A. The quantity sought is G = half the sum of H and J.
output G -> 289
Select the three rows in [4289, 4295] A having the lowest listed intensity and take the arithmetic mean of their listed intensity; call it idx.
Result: 273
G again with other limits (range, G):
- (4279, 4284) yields 295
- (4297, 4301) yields 324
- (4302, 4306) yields 294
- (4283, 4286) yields 302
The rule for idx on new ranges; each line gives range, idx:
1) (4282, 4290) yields 280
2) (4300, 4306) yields 291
